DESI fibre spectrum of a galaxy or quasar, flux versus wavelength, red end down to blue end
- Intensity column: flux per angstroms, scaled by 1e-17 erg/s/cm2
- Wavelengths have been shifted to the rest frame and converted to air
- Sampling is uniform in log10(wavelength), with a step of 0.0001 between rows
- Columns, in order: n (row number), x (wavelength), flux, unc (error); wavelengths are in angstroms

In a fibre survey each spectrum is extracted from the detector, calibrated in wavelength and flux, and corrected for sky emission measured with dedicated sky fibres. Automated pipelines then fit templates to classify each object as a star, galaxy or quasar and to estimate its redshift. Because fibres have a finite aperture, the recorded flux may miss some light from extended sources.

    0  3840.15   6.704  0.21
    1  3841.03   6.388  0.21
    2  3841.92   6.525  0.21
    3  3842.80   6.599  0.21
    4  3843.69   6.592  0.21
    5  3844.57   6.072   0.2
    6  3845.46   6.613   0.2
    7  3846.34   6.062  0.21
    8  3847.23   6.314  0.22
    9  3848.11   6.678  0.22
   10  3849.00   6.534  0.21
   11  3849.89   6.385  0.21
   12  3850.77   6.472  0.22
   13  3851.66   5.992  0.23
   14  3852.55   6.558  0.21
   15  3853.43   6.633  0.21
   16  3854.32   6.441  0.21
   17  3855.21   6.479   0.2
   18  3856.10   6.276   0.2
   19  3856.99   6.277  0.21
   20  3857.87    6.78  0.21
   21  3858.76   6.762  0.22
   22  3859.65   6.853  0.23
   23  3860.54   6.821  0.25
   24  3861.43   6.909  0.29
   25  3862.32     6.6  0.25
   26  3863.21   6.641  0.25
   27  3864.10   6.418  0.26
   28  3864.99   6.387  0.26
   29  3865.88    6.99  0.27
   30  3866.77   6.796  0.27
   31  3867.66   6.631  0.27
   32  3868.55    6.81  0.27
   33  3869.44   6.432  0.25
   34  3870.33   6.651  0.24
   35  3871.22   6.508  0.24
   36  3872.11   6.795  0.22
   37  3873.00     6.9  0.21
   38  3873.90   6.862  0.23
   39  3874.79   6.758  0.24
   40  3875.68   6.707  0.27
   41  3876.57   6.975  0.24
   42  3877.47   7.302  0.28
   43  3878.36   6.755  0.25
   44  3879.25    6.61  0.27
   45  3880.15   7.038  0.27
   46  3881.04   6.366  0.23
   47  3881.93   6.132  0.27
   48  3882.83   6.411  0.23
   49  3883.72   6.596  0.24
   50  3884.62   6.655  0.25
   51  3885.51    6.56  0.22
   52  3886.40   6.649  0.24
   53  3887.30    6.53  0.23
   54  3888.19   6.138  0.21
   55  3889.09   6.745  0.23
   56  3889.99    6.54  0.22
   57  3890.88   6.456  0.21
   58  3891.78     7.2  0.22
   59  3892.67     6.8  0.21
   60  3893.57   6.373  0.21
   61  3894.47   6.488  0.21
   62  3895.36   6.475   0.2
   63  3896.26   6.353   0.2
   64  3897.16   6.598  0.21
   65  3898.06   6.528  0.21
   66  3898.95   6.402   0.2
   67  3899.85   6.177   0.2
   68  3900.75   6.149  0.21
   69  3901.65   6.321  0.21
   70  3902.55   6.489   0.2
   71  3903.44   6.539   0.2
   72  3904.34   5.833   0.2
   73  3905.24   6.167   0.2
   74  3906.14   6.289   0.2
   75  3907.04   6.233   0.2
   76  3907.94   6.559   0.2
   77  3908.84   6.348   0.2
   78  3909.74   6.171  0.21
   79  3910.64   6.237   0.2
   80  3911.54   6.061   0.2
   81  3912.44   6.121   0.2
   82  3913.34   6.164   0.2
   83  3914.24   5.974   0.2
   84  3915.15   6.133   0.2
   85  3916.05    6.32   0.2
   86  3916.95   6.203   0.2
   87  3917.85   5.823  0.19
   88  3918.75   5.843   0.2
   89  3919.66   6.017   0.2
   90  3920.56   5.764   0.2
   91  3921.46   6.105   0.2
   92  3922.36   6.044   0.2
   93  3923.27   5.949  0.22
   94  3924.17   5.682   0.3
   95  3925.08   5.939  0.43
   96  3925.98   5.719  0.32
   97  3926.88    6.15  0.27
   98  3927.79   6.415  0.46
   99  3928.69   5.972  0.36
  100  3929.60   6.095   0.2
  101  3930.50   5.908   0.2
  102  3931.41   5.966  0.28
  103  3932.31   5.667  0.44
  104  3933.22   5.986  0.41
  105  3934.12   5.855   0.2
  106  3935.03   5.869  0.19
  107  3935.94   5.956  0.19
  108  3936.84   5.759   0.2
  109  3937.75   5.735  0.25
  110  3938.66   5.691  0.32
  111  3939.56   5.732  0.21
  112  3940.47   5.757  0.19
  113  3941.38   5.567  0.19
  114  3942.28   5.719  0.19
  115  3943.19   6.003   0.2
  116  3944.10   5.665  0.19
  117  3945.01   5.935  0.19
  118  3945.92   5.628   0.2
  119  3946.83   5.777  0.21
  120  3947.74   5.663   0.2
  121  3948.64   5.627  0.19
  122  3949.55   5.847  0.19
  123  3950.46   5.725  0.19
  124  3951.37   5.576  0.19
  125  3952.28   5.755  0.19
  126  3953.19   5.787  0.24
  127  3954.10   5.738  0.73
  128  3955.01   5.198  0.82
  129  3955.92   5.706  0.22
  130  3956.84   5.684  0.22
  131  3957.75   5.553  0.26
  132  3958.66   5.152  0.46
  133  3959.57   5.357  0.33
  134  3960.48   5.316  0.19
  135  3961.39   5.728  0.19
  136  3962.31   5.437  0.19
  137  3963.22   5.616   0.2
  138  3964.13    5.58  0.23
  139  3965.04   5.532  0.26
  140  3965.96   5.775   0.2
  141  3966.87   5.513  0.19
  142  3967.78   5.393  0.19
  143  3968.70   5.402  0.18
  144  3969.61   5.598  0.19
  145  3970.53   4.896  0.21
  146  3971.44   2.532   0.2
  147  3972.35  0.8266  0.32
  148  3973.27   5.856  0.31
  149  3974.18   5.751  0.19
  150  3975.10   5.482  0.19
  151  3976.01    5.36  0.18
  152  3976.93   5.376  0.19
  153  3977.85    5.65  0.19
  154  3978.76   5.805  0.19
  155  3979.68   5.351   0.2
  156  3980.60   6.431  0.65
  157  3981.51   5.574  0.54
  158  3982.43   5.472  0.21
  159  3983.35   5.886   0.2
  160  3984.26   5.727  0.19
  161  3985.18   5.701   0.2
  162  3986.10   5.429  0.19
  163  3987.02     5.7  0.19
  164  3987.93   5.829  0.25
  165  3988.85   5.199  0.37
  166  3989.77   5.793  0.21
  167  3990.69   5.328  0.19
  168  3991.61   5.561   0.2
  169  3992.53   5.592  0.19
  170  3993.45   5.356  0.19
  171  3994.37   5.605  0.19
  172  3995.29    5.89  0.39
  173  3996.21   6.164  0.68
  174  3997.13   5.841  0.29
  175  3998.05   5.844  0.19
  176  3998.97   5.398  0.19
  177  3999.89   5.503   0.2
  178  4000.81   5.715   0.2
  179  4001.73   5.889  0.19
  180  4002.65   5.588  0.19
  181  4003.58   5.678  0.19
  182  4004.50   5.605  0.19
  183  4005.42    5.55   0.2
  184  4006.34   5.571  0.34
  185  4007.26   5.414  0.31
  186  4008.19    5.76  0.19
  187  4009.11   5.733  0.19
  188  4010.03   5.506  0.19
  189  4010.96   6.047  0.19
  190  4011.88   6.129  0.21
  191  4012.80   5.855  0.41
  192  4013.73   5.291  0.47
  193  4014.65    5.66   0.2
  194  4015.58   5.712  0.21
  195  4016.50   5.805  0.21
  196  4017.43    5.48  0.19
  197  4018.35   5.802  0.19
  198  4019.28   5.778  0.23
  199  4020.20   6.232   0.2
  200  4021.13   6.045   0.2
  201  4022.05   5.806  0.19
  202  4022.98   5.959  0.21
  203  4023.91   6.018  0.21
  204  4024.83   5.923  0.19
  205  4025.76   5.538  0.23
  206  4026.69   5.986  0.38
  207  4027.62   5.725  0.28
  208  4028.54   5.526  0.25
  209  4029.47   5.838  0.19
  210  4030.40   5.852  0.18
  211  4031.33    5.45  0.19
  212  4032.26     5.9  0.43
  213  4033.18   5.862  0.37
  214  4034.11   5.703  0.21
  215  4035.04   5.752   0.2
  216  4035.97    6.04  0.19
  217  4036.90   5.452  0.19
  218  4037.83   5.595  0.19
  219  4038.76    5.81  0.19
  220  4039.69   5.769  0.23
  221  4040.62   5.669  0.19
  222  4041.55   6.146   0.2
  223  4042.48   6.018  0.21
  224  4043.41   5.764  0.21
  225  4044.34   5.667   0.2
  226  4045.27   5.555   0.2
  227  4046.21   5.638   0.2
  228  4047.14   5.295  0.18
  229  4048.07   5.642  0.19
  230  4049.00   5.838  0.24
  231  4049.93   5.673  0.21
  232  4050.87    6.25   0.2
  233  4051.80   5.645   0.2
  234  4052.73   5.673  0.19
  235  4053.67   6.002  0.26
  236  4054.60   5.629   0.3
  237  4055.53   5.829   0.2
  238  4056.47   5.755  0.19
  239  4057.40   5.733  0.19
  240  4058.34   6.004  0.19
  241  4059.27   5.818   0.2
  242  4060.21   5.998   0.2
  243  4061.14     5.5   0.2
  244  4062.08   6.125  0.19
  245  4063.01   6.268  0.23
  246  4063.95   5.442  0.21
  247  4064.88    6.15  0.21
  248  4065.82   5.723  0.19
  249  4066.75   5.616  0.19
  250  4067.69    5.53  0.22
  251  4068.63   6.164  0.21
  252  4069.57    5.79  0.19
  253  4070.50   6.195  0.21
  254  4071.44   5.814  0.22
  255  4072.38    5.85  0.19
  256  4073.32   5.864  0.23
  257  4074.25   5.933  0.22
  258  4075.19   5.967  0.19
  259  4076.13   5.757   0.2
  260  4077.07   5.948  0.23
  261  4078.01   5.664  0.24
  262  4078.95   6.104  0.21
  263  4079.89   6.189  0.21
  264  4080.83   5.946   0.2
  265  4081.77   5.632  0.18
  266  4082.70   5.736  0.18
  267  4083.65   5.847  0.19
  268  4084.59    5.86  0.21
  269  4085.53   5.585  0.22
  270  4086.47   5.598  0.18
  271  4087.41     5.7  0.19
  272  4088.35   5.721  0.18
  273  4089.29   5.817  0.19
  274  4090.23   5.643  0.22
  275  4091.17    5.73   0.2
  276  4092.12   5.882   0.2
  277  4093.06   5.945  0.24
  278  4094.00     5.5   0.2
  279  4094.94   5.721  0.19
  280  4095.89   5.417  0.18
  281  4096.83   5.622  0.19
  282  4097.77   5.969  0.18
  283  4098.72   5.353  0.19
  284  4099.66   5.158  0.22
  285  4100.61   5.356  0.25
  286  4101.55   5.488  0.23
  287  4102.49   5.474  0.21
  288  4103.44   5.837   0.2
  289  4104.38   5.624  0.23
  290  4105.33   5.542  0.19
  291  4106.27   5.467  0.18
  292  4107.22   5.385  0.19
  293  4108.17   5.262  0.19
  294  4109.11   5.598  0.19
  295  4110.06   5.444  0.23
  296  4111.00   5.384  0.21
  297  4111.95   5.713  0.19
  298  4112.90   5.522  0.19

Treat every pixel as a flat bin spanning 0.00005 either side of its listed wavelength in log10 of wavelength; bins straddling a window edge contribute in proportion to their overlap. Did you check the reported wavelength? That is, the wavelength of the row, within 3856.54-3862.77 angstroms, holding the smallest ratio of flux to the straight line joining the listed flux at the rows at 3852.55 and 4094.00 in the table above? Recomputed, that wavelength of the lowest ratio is 3856.99 angstroms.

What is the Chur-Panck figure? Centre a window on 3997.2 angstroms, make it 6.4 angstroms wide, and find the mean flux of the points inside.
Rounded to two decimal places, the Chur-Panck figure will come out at 5.75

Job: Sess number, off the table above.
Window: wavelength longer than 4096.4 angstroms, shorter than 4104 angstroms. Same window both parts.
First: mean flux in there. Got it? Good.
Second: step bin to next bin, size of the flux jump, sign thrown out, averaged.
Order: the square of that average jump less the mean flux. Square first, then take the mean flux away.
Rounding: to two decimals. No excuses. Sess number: -5.46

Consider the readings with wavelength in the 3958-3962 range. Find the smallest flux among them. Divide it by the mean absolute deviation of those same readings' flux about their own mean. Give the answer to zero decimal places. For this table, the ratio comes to 30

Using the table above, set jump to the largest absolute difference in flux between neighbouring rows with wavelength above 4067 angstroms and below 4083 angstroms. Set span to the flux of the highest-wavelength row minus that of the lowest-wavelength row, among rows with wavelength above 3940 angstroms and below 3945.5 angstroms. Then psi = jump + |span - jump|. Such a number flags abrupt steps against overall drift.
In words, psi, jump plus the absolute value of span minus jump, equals 1.1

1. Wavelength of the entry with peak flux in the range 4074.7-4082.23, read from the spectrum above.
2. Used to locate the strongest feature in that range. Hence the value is 4079.89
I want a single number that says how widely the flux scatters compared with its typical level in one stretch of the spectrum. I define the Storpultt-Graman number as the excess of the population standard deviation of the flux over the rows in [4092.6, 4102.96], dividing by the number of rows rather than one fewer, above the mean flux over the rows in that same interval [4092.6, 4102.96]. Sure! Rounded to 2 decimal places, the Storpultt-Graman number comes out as -5.31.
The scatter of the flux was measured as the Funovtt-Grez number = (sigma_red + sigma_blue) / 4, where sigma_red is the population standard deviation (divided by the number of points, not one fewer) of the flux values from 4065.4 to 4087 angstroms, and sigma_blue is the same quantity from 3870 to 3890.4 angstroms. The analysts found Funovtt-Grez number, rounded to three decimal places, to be 0.113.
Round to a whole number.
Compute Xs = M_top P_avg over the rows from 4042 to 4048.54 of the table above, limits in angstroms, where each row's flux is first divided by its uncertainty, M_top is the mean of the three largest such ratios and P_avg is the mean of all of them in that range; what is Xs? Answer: 834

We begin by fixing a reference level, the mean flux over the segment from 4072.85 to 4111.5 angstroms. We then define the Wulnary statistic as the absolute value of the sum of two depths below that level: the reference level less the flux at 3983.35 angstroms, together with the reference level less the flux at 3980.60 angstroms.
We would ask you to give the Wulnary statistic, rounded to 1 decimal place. 1.0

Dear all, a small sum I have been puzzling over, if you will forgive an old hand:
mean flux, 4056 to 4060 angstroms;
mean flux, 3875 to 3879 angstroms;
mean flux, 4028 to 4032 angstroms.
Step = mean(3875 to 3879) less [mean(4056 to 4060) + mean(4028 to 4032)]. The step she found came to -4.6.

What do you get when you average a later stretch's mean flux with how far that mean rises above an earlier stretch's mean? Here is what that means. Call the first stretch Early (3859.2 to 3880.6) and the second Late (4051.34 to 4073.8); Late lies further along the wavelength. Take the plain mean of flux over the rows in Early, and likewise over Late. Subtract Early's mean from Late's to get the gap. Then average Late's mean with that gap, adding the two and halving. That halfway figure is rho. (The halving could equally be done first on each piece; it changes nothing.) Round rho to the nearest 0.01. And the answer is 2.46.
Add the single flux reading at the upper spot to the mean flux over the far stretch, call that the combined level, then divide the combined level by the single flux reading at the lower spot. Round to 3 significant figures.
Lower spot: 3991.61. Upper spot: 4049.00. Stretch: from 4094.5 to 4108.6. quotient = 2.04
